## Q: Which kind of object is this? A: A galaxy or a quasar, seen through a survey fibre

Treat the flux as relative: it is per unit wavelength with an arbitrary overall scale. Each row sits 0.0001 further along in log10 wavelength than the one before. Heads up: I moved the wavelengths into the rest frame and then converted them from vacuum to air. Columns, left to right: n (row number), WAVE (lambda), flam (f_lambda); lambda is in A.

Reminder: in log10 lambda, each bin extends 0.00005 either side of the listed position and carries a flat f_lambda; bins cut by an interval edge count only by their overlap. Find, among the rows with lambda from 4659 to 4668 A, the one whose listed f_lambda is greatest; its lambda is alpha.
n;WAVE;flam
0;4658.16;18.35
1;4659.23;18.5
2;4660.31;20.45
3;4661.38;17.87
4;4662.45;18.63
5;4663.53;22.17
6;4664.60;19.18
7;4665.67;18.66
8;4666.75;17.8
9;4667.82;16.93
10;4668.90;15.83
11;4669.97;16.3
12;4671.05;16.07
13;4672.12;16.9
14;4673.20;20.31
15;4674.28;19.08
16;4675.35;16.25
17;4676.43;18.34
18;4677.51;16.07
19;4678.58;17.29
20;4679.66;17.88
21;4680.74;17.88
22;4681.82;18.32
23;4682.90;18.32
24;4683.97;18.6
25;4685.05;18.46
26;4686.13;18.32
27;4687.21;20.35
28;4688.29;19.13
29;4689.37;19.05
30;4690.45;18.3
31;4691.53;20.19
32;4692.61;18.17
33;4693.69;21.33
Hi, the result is 4663.53 A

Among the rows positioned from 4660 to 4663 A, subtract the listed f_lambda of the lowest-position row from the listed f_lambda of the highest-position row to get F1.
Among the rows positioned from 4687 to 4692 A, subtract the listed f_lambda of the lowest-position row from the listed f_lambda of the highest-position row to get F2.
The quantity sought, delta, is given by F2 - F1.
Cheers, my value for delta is 1.7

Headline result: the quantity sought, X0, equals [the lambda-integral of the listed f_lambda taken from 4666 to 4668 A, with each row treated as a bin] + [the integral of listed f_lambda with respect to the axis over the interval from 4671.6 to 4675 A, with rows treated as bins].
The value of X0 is 98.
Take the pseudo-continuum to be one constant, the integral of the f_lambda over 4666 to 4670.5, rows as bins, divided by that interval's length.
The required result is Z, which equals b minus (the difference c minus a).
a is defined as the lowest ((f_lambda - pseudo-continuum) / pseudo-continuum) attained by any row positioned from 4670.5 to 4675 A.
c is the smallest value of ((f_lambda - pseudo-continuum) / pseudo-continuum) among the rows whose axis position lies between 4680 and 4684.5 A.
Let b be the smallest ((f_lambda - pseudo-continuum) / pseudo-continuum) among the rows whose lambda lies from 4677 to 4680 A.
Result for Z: -0.15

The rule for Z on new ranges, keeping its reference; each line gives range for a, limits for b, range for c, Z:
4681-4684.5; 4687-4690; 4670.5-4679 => 0.27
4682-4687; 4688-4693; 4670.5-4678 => 0.22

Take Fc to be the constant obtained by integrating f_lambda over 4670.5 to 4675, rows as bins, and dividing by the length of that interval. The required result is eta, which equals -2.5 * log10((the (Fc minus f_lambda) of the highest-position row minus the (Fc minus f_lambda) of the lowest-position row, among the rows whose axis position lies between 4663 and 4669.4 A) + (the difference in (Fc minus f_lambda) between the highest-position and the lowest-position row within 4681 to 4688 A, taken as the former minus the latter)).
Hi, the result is -1.6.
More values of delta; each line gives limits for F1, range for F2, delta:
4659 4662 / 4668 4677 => 3.1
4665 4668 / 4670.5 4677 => 4.0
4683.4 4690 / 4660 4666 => -2.2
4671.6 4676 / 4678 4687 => 1.7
